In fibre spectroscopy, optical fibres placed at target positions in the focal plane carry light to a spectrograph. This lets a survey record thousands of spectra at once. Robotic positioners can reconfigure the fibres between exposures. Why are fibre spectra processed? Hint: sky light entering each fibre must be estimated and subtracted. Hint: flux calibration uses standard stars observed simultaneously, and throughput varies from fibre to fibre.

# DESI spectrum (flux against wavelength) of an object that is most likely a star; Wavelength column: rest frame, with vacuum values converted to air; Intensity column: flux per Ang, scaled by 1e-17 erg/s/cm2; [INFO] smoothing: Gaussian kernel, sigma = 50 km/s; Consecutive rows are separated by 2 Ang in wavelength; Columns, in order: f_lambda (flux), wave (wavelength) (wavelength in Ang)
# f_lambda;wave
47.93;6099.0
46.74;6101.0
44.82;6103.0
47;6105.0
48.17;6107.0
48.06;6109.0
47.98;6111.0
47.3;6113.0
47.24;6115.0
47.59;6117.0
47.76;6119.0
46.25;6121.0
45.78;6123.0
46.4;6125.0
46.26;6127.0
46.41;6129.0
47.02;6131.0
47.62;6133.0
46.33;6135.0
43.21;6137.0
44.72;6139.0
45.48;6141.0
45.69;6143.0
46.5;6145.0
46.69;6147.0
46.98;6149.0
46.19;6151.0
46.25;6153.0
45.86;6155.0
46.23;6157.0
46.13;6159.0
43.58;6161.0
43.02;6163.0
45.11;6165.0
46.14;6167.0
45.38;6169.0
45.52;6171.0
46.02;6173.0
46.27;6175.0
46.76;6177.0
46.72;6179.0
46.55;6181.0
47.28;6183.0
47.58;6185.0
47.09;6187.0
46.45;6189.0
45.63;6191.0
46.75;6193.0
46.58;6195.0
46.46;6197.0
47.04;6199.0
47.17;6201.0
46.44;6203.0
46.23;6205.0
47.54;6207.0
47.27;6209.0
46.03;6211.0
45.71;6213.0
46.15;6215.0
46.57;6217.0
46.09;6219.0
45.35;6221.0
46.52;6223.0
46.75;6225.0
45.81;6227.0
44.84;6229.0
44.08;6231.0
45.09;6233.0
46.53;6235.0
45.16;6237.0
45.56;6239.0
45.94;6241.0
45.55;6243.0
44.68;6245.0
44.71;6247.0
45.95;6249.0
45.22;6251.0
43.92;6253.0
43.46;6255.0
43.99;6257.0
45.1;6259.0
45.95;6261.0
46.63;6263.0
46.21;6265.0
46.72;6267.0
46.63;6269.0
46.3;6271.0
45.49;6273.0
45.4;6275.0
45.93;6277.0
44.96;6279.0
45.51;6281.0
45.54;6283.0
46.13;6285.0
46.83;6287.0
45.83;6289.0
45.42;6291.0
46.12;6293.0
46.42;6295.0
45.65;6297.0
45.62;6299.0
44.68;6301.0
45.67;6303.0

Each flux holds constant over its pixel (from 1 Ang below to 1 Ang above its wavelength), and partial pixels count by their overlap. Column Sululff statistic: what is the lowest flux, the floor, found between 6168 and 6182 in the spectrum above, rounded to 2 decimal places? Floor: 45.38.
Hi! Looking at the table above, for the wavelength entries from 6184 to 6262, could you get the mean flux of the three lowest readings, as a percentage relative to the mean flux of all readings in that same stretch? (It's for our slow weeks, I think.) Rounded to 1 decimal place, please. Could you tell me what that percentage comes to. 95.5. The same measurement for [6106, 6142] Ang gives 95.3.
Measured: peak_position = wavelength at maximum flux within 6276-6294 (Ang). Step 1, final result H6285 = 6287.0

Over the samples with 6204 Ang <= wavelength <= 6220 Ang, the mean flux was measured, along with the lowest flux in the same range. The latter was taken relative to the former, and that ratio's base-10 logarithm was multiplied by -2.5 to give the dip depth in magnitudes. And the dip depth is 0.017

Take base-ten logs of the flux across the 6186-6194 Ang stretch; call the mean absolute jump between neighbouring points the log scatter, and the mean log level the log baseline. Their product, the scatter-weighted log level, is 0.013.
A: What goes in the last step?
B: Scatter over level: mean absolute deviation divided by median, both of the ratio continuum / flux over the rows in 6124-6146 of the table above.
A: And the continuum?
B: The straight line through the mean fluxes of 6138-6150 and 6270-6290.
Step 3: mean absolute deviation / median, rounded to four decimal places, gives 0.0193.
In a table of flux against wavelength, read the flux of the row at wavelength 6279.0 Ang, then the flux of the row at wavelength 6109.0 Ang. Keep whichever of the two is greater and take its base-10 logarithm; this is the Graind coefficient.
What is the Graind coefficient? 1.682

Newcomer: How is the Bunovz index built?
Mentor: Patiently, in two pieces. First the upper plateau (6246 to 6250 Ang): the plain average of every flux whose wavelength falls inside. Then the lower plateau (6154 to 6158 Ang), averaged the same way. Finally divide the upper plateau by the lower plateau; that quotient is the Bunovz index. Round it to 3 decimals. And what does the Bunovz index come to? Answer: 0.984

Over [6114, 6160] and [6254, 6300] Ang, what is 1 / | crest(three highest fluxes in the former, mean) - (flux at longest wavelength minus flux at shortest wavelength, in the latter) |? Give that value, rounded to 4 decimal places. 0.0220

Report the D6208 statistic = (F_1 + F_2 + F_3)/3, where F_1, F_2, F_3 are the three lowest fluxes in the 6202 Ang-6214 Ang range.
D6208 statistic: 46.0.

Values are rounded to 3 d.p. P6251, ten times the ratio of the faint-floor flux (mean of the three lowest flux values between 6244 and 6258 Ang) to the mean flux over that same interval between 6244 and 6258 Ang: 9.827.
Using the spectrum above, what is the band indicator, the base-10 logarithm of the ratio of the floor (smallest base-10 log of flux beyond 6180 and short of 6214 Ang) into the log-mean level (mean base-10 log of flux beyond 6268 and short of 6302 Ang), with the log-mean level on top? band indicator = 0.0004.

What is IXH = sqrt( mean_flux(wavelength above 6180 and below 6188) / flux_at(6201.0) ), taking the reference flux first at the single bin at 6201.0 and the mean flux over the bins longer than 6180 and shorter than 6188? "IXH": 1.00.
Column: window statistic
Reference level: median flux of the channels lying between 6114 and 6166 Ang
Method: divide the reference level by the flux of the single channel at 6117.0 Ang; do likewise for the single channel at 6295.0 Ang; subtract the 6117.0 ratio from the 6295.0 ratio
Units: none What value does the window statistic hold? 0.02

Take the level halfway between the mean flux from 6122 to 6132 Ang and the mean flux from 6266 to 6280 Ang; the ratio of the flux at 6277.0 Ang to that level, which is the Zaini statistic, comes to 1.00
